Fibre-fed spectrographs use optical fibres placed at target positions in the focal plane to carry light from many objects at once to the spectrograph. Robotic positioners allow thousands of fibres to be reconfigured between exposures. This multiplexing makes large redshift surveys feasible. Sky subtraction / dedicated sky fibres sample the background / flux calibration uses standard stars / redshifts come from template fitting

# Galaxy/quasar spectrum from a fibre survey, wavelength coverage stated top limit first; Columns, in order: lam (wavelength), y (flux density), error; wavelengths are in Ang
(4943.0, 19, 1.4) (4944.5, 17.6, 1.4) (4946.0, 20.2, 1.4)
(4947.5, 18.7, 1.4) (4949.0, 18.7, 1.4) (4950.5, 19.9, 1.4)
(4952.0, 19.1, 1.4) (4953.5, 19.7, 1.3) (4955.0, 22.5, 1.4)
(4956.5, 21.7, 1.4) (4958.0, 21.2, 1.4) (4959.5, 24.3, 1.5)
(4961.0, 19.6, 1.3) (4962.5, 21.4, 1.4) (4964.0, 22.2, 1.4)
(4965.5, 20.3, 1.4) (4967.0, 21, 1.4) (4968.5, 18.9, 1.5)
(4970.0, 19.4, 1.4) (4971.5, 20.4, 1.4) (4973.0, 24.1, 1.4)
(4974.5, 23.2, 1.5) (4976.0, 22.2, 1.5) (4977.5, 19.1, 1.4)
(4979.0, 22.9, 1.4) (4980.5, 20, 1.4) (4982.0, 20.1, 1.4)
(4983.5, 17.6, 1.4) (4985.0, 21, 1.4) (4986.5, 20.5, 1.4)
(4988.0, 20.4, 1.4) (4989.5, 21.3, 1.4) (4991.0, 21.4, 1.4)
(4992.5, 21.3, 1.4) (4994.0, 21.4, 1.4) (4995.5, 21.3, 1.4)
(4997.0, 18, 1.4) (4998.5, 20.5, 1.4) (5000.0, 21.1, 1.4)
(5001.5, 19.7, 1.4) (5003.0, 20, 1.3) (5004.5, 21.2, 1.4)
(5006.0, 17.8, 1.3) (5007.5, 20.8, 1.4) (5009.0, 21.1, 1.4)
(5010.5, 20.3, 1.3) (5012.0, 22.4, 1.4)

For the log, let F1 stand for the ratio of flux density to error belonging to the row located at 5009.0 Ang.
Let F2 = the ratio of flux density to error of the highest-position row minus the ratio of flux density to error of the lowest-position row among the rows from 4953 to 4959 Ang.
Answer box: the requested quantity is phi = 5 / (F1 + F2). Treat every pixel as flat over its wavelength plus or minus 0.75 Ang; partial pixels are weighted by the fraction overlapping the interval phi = 0.332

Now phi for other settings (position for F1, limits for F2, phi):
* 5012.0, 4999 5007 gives 0.342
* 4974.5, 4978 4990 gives 0.349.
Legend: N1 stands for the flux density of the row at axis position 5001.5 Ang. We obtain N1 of 19.7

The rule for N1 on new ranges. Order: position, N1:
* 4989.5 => 21.3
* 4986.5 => 20.5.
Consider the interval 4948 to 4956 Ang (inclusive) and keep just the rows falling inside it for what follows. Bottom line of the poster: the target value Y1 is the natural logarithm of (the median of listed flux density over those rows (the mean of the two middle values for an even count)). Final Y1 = 2.98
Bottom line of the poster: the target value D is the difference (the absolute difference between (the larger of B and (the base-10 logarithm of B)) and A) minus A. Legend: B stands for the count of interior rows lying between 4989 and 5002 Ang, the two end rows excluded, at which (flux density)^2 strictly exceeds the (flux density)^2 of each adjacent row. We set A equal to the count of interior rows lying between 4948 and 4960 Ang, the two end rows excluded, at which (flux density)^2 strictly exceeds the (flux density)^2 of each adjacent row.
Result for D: -1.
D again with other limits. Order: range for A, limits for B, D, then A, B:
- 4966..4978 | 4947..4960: 0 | 1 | 2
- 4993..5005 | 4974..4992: 1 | 1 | 3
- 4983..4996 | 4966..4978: -1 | 3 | 1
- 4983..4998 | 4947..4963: -3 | 3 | 3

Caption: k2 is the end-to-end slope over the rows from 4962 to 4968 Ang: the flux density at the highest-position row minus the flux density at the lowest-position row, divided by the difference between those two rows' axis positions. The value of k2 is -0.1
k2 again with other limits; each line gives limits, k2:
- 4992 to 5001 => 0.0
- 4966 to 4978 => -0.2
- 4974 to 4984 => -0.6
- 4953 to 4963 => 0.2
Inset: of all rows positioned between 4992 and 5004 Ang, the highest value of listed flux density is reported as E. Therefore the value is 21.4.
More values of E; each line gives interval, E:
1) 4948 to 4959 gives 22.5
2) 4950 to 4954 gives 19.9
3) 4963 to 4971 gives 22.2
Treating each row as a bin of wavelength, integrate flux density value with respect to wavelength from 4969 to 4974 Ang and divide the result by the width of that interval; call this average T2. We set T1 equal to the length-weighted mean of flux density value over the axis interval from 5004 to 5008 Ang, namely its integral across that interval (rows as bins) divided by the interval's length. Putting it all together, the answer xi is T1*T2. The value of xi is 421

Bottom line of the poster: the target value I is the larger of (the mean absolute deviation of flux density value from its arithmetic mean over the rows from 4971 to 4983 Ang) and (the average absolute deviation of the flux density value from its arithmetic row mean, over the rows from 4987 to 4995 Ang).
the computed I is 1.60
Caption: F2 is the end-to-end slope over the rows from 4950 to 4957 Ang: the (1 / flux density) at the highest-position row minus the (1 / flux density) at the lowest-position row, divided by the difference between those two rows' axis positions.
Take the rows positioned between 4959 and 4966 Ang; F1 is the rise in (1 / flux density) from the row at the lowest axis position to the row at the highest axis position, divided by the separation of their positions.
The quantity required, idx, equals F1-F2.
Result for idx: 0.0020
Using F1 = 0.0014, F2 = -0.0007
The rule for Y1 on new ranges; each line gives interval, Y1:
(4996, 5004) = 3.00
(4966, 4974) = 3.02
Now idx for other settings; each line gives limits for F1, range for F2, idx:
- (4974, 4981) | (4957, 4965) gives 0.0015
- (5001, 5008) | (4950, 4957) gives 0.0002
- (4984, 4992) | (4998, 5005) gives 0.0001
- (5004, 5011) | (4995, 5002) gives -0.0003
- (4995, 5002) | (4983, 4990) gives 0.0023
